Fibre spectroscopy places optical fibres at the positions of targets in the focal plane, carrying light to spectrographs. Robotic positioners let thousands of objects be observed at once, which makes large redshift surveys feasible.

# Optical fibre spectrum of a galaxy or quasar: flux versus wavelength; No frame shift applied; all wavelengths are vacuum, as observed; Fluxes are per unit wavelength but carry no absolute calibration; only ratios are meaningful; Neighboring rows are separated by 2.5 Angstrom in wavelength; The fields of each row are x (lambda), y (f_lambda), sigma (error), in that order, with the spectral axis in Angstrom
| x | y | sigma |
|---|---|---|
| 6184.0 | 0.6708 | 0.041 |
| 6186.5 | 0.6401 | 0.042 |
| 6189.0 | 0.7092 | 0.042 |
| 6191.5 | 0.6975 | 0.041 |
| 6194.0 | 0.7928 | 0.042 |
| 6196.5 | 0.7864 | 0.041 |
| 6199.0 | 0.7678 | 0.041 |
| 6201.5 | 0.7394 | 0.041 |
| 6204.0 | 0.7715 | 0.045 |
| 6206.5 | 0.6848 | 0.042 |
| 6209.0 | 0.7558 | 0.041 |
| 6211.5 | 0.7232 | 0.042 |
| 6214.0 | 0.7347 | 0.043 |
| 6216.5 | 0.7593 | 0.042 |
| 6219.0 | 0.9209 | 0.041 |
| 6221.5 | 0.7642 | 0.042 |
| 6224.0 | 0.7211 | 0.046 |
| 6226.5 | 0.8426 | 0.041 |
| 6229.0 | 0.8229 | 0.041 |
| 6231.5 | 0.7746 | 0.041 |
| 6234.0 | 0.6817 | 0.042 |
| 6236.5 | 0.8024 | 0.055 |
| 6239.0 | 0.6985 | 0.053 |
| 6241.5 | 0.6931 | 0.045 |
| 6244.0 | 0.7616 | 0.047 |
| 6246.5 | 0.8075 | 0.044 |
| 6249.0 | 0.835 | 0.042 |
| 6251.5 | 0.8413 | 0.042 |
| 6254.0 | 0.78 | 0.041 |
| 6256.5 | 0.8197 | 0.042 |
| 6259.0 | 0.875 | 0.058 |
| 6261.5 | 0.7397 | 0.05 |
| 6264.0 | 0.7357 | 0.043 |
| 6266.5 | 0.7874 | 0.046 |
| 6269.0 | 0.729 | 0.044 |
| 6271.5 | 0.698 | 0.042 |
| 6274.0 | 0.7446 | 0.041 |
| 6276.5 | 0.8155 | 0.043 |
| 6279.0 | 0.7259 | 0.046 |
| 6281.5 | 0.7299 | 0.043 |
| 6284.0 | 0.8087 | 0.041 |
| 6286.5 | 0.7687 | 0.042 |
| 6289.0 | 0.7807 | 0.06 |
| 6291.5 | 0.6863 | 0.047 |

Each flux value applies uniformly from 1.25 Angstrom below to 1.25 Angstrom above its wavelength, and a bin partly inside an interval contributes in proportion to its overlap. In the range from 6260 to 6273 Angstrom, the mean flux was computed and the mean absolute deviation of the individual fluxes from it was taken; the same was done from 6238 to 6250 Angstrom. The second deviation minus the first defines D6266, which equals 0.030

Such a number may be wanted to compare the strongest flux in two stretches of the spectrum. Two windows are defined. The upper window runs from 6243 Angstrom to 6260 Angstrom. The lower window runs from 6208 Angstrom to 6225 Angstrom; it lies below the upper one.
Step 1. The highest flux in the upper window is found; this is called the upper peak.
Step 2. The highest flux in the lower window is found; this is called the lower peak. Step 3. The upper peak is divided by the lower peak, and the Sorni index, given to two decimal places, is 0.95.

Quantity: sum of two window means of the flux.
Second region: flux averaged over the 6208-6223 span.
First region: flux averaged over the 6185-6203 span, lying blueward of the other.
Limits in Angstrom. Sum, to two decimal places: 1.51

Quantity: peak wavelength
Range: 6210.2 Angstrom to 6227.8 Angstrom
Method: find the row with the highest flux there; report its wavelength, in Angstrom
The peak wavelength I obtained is 6219.0 Angstrom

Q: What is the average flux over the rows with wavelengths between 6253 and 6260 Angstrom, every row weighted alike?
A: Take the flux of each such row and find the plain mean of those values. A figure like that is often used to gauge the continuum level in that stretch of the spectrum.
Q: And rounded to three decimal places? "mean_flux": 0.825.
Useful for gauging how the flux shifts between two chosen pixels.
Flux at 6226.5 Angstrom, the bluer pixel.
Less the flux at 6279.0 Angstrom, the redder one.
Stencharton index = 0.12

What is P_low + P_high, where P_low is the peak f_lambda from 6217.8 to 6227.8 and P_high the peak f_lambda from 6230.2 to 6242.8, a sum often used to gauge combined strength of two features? 1.72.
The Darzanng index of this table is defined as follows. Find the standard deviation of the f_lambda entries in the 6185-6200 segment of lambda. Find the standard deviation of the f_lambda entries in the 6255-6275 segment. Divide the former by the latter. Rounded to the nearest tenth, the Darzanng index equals 1.0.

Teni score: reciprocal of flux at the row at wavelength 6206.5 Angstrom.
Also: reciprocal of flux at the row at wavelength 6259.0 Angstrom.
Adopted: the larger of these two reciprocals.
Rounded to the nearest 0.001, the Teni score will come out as 1.460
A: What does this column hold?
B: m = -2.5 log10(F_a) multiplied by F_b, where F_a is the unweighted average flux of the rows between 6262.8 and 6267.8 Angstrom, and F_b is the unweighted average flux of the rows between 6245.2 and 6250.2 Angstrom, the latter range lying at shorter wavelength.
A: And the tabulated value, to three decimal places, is 0.243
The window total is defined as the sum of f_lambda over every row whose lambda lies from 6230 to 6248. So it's 5.2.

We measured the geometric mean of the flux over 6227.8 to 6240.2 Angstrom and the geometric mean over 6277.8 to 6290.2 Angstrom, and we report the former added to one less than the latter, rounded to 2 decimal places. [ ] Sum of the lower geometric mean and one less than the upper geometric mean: 0.52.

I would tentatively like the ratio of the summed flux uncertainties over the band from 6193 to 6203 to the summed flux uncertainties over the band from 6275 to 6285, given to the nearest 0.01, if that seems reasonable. 0.95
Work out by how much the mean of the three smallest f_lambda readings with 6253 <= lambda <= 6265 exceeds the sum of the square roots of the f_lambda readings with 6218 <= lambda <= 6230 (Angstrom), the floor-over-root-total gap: -3.76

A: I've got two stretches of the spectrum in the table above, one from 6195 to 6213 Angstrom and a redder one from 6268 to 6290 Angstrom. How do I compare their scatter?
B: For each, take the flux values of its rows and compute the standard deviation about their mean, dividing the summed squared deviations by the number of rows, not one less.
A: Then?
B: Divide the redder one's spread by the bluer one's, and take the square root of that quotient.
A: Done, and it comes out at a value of 1.09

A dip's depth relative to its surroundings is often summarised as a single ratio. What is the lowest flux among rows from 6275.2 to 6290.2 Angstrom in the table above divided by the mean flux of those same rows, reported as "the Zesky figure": 0.941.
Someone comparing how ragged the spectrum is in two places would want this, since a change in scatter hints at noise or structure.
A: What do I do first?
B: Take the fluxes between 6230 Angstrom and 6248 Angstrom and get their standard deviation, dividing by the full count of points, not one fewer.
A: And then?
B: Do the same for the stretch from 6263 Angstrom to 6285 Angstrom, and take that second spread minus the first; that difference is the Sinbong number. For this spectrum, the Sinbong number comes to -0.011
